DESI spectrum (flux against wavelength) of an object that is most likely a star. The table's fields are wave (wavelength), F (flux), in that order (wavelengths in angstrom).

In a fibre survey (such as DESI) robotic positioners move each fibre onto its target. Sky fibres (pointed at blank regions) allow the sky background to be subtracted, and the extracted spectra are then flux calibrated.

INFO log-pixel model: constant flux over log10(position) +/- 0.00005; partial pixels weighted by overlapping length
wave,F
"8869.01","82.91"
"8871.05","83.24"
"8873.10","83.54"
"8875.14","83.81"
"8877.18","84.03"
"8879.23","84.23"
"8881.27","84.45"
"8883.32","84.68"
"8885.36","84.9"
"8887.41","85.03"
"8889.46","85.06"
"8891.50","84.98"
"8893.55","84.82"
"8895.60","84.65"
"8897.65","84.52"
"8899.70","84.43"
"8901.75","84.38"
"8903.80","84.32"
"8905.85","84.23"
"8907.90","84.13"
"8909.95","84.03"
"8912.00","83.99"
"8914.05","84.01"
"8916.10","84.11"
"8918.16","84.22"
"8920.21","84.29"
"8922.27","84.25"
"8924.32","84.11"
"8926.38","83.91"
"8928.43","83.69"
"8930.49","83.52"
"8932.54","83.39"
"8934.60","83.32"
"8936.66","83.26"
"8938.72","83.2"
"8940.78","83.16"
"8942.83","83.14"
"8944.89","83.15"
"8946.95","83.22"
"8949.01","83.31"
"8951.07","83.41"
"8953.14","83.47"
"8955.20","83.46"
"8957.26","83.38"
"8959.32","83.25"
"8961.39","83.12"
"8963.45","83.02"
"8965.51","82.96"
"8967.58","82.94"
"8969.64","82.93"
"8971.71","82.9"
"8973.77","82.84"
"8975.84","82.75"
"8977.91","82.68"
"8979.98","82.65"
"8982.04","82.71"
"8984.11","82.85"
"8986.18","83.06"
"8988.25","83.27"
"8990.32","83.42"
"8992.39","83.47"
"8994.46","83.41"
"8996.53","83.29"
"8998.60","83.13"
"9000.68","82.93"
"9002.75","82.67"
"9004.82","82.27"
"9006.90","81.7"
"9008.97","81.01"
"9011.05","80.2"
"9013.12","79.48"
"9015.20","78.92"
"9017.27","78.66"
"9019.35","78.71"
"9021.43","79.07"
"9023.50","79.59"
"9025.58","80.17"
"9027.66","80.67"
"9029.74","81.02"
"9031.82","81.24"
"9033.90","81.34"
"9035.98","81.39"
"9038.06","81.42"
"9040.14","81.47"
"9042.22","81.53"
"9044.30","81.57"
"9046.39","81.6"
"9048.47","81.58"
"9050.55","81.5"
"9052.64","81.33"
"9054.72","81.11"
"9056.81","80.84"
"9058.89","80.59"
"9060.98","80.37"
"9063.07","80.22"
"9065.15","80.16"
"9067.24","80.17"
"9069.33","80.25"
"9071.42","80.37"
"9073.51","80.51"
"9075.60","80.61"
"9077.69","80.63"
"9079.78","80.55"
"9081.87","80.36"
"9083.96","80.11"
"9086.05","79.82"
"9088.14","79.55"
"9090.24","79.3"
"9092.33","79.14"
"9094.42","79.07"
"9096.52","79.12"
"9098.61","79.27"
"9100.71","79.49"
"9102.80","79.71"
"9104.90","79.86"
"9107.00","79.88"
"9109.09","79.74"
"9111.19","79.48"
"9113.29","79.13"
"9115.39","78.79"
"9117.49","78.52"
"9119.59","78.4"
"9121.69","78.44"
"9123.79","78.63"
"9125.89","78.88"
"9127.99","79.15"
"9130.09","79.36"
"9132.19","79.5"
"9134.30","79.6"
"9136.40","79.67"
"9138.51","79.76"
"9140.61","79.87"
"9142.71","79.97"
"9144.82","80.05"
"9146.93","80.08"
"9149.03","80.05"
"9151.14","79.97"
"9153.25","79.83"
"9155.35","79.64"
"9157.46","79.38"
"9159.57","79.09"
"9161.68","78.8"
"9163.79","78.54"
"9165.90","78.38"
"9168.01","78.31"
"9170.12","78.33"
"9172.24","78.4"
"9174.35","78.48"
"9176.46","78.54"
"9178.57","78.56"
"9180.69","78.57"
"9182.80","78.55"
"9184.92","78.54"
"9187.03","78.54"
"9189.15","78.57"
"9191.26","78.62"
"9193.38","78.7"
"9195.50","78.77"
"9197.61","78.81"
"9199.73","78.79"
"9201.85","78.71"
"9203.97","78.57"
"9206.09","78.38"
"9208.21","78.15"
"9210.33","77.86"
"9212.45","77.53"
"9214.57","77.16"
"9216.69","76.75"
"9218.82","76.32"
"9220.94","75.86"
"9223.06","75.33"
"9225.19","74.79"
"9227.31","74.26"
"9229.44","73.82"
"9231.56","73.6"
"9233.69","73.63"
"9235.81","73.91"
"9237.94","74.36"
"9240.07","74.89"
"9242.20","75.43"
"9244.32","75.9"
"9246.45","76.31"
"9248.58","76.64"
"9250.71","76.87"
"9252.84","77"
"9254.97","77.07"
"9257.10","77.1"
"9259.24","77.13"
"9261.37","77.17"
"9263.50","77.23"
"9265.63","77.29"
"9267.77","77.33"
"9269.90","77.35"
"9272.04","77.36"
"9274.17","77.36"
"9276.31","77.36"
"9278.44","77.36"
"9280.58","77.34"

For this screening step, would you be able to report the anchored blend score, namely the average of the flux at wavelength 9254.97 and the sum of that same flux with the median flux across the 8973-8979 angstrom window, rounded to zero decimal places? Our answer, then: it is 118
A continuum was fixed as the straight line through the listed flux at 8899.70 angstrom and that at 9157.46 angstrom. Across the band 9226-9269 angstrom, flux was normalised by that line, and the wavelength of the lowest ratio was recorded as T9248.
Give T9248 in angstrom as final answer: 9231.56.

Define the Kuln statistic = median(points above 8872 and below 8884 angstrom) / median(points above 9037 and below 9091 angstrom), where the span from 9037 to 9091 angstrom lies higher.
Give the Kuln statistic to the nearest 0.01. 1.04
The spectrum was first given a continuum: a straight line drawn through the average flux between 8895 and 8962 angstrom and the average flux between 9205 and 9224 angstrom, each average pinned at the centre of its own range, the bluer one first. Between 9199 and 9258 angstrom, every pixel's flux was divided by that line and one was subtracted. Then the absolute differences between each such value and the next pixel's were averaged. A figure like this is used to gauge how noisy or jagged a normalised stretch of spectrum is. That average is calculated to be 0.0041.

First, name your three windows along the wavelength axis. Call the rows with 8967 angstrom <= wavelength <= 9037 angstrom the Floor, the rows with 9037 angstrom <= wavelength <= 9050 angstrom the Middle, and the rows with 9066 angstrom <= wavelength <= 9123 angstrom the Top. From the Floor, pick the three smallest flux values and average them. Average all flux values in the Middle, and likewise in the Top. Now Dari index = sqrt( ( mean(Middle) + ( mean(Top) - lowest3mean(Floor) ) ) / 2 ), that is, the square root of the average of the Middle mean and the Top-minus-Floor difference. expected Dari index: 6.42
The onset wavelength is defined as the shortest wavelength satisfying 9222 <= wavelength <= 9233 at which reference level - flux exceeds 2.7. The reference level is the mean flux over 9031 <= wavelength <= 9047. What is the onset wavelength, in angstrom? 9223.06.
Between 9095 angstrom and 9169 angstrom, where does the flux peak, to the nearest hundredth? 9146.93 angstrom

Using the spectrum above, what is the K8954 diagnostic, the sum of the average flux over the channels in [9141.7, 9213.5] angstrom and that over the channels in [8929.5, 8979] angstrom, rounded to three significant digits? 162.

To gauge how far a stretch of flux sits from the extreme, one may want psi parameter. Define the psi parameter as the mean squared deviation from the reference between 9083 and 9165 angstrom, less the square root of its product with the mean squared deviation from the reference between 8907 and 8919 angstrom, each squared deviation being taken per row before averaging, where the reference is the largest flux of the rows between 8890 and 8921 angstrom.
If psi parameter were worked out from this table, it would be 26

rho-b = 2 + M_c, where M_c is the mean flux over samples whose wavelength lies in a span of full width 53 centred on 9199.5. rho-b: 79.9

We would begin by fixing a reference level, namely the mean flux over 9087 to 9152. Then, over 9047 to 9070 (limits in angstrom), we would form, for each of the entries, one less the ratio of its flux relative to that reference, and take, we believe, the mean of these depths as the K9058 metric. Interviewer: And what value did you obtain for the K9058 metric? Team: -0.017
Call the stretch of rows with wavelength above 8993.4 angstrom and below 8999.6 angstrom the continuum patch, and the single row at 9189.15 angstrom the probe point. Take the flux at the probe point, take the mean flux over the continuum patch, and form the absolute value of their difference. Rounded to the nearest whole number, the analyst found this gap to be 5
